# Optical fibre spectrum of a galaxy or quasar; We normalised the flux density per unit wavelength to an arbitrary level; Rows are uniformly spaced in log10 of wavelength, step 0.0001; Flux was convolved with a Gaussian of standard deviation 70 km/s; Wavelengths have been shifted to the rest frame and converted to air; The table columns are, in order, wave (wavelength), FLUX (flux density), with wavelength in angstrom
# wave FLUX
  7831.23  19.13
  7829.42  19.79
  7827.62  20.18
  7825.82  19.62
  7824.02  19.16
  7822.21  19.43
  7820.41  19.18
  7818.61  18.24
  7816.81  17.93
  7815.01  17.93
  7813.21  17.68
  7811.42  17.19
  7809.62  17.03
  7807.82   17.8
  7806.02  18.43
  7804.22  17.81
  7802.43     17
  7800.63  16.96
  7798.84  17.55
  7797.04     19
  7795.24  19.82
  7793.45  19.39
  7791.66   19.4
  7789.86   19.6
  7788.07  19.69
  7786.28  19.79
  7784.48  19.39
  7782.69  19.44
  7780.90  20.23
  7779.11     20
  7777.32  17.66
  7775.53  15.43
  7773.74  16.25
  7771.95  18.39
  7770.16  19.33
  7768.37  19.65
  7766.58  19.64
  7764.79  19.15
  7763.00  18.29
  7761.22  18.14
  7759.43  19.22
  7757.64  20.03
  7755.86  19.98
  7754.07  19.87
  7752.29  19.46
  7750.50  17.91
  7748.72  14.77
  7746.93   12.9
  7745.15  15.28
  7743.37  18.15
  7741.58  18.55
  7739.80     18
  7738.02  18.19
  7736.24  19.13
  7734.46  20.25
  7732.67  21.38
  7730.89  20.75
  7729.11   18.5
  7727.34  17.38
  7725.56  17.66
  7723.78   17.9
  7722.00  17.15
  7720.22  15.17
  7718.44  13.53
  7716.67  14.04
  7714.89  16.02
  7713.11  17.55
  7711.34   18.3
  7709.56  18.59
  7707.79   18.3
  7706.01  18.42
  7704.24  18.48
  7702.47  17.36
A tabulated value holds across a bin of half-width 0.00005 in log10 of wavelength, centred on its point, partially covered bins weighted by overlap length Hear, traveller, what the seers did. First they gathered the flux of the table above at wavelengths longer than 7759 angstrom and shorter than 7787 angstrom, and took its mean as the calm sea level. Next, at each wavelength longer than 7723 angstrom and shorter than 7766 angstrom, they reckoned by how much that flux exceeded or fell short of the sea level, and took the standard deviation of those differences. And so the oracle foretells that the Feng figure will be 1.9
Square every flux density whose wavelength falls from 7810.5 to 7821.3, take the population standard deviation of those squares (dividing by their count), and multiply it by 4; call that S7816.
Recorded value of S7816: 89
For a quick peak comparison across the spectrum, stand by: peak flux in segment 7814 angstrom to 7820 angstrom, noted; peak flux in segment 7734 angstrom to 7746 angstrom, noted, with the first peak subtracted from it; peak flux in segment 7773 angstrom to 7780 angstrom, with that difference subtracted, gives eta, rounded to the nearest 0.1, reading 18.0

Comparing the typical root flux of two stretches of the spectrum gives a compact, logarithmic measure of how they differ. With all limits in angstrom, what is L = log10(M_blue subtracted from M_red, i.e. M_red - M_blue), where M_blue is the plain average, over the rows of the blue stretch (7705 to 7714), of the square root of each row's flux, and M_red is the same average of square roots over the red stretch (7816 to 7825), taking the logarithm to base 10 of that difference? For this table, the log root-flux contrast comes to -1.2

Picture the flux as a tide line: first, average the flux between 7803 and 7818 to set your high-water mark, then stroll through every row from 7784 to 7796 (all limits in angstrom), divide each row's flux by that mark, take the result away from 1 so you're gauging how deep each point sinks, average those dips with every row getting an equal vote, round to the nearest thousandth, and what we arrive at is -0.105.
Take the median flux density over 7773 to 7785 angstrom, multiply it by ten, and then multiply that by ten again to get 1939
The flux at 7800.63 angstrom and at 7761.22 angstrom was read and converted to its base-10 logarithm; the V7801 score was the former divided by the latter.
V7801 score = 0.977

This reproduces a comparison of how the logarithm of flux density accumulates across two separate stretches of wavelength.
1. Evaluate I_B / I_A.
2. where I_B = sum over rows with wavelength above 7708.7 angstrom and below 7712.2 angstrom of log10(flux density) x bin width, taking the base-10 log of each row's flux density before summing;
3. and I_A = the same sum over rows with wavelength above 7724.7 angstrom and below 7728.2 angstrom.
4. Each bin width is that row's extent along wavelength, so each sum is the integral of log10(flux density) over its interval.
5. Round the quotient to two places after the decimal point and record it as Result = 1.02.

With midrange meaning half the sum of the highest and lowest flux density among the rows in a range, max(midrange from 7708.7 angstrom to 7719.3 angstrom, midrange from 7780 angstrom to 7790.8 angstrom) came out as 19.8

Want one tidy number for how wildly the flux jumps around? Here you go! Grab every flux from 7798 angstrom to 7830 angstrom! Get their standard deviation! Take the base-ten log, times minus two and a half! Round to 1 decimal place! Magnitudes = 0.0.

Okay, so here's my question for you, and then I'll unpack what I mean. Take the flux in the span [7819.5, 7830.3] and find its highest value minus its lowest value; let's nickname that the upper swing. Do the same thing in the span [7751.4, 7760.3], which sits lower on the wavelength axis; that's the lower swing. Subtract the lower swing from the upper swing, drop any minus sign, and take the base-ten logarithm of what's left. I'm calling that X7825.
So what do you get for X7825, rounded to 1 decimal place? -0.7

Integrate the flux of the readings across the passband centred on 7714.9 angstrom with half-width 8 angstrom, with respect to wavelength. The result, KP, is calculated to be 264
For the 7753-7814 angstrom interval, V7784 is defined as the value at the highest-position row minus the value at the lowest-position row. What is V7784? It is -2.2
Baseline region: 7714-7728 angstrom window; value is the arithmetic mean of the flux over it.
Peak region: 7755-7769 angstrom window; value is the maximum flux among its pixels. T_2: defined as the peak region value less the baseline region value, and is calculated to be 4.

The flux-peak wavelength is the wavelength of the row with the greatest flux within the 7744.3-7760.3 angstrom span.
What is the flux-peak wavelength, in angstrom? 7757.64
